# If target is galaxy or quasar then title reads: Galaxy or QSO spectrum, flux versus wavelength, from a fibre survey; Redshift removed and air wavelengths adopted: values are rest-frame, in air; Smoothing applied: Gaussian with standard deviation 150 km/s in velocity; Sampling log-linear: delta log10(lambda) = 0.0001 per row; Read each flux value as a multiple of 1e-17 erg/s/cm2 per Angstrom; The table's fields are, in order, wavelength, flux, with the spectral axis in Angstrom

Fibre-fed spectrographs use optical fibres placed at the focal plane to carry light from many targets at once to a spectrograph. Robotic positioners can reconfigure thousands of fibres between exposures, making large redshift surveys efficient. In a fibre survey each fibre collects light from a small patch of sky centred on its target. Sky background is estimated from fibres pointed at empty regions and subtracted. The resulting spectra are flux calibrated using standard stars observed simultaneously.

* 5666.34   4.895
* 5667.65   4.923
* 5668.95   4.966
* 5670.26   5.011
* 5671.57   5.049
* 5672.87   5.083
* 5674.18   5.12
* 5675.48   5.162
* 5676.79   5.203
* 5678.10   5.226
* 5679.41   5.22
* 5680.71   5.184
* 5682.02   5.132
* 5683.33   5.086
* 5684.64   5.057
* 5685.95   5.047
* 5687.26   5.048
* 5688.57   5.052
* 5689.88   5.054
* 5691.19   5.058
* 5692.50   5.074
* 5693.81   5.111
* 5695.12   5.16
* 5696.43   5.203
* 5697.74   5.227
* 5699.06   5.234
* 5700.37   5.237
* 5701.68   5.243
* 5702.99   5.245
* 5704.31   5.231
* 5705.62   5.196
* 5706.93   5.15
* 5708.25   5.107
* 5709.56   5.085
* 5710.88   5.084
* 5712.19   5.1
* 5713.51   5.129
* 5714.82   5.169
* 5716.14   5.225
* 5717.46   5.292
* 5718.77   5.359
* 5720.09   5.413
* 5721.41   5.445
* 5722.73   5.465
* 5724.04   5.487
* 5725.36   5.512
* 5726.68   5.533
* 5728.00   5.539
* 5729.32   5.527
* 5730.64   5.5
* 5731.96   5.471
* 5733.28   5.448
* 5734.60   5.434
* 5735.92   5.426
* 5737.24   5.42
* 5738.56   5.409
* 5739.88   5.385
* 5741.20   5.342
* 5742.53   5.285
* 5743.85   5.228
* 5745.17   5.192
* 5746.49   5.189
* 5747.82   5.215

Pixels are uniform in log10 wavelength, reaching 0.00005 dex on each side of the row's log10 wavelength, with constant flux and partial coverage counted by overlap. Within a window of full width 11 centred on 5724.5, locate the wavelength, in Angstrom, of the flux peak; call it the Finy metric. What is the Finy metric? 5728.00 Angstrom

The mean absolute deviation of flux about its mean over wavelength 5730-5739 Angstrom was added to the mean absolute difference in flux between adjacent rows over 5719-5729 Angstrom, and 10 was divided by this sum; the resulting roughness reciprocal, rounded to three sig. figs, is 218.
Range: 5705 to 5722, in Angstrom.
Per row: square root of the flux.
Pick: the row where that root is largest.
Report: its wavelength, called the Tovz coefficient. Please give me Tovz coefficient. 5721.41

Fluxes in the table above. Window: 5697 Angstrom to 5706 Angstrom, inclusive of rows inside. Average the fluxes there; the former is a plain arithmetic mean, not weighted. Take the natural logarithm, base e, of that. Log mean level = 1.65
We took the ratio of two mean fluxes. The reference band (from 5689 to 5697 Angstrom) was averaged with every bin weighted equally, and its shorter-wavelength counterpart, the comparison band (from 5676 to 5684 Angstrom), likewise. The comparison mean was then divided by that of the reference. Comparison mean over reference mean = 1.01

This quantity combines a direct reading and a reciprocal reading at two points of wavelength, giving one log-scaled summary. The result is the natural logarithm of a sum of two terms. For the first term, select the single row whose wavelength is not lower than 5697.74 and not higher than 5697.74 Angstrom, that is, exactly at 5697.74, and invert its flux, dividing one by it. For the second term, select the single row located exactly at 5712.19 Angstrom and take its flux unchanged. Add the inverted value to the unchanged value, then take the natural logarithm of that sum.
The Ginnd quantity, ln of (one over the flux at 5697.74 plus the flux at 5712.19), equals 1.67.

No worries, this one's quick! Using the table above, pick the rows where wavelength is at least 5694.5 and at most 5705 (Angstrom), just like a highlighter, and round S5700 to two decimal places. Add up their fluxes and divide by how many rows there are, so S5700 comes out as 5.22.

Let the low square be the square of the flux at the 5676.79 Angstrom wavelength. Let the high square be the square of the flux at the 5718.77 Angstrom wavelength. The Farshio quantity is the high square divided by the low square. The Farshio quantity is 1.06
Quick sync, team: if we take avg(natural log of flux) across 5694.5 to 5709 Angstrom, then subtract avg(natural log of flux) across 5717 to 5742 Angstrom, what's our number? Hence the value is -0.045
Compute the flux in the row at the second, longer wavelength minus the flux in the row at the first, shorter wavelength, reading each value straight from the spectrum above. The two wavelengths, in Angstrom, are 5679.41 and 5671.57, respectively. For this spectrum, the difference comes 0.17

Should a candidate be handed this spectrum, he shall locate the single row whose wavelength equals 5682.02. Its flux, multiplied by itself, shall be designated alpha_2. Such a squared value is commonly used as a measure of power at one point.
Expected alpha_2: 26.3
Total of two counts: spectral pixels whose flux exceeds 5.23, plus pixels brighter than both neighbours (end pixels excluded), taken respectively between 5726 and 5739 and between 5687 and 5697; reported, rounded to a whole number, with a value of 10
